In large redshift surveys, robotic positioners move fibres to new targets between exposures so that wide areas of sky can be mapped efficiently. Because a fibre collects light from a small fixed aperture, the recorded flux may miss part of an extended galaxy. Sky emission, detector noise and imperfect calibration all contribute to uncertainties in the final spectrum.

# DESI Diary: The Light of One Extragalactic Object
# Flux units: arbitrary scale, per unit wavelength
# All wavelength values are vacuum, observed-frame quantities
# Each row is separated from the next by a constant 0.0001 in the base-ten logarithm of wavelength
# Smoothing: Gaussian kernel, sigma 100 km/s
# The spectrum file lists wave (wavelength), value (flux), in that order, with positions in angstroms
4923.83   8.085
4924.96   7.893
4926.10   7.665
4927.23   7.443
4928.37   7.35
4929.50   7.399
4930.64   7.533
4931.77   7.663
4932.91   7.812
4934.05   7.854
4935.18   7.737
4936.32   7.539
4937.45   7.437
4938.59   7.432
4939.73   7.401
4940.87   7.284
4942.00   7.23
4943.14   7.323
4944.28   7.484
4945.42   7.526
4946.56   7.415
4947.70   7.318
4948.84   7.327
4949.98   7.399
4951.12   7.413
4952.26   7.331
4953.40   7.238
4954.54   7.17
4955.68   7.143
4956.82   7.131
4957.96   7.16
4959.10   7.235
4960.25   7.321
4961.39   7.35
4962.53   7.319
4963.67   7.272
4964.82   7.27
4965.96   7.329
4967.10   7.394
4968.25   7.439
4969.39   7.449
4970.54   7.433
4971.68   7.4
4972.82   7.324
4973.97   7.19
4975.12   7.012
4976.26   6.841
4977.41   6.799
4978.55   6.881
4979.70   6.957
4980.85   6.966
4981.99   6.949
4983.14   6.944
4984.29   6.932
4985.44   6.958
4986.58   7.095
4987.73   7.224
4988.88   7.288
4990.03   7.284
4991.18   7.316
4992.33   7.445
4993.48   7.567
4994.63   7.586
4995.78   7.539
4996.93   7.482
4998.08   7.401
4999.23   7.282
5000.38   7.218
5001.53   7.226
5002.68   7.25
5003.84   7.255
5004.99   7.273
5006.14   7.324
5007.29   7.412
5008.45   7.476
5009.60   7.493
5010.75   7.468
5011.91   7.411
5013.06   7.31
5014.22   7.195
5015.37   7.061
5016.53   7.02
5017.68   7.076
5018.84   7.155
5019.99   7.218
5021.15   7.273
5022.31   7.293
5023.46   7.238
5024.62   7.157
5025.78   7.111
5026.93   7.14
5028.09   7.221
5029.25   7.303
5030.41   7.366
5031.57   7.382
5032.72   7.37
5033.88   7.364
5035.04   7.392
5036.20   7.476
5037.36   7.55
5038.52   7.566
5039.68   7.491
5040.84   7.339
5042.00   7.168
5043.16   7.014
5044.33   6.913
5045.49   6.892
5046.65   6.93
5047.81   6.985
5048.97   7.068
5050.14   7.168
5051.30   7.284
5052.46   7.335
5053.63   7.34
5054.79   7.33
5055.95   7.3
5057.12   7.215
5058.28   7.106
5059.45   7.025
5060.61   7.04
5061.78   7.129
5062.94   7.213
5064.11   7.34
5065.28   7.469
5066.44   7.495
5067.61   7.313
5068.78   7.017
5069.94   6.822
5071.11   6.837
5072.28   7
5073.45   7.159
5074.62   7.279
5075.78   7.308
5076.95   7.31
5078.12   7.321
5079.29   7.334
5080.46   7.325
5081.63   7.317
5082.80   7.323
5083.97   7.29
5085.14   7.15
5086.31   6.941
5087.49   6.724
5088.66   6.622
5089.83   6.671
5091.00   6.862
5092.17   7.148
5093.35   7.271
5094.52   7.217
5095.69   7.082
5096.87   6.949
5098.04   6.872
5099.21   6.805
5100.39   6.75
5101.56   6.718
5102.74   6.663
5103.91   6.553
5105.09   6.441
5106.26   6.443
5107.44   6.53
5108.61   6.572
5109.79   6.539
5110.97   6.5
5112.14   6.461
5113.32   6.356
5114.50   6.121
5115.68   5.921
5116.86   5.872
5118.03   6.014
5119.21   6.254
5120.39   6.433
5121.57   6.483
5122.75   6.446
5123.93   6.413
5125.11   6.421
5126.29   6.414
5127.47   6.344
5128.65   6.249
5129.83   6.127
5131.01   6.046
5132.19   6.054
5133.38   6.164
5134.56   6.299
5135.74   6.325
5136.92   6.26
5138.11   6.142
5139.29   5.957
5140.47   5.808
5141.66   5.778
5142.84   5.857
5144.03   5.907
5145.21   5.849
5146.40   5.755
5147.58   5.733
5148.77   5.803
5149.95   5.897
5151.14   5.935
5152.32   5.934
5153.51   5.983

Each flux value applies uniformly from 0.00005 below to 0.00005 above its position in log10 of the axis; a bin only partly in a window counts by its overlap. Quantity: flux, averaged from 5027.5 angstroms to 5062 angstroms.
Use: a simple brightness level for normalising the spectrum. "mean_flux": 7.24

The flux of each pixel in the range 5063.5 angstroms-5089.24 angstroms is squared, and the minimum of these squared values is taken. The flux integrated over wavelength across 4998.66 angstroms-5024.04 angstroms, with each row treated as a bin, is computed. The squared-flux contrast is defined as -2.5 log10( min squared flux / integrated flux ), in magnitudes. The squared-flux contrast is 1.56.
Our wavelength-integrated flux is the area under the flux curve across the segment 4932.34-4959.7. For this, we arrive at 202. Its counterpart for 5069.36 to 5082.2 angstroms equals 92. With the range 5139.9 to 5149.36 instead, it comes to 55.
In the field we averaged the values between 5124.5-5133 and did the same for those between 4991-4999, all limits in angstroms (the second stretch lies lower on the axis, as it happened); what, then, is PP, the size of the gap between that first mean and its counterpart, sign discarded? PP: 1.24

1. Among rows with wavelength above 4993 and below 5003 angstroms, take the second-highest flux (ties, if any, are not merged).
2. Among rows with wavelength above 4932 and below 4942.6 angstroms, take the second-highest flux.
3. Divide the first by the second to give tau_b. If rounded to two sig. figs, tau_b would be 0.97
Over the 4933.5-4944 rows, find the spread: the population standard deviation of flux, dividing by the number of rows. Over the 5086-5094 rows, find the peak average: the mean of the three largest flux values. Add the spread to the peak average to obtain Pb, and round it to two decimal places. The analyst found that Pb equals 7.32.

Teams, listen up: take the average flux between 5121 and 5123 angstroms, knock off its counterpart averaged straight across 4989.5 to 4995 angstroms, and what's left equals -1.0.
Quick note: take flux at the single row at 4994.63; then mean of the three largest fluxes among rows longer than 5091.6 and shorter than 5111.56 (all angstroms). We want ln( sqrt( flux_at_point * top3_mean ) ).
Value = 2.00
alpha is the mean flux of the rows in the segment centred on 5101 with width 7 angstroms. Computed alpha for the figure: 6.73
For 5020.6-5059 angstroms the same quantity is 7.24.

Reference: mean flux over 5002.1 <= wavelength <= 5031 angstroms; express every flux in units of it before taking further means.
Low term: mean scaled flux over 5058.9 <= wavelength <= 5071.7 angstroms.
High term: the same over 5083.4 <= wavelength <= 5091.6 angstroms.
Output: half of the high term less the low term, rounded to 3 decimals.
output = -0.018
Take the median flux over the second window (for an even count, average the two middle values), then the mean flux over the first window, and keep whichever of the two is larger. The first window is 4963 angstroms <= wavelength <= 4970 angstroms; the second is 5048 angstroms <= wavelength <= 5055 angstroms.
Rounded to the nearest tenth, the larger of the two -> 7.4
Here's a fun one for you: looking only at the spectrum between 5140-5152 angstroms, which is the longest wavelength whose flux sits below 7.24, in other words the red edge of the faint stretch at 5151.14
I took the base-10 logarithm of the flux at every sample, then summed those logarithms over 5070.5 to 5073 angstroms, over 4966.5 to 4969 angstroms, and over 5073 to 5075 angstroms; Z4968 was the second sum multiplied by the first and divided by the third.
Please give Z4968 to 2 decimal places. 1.70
